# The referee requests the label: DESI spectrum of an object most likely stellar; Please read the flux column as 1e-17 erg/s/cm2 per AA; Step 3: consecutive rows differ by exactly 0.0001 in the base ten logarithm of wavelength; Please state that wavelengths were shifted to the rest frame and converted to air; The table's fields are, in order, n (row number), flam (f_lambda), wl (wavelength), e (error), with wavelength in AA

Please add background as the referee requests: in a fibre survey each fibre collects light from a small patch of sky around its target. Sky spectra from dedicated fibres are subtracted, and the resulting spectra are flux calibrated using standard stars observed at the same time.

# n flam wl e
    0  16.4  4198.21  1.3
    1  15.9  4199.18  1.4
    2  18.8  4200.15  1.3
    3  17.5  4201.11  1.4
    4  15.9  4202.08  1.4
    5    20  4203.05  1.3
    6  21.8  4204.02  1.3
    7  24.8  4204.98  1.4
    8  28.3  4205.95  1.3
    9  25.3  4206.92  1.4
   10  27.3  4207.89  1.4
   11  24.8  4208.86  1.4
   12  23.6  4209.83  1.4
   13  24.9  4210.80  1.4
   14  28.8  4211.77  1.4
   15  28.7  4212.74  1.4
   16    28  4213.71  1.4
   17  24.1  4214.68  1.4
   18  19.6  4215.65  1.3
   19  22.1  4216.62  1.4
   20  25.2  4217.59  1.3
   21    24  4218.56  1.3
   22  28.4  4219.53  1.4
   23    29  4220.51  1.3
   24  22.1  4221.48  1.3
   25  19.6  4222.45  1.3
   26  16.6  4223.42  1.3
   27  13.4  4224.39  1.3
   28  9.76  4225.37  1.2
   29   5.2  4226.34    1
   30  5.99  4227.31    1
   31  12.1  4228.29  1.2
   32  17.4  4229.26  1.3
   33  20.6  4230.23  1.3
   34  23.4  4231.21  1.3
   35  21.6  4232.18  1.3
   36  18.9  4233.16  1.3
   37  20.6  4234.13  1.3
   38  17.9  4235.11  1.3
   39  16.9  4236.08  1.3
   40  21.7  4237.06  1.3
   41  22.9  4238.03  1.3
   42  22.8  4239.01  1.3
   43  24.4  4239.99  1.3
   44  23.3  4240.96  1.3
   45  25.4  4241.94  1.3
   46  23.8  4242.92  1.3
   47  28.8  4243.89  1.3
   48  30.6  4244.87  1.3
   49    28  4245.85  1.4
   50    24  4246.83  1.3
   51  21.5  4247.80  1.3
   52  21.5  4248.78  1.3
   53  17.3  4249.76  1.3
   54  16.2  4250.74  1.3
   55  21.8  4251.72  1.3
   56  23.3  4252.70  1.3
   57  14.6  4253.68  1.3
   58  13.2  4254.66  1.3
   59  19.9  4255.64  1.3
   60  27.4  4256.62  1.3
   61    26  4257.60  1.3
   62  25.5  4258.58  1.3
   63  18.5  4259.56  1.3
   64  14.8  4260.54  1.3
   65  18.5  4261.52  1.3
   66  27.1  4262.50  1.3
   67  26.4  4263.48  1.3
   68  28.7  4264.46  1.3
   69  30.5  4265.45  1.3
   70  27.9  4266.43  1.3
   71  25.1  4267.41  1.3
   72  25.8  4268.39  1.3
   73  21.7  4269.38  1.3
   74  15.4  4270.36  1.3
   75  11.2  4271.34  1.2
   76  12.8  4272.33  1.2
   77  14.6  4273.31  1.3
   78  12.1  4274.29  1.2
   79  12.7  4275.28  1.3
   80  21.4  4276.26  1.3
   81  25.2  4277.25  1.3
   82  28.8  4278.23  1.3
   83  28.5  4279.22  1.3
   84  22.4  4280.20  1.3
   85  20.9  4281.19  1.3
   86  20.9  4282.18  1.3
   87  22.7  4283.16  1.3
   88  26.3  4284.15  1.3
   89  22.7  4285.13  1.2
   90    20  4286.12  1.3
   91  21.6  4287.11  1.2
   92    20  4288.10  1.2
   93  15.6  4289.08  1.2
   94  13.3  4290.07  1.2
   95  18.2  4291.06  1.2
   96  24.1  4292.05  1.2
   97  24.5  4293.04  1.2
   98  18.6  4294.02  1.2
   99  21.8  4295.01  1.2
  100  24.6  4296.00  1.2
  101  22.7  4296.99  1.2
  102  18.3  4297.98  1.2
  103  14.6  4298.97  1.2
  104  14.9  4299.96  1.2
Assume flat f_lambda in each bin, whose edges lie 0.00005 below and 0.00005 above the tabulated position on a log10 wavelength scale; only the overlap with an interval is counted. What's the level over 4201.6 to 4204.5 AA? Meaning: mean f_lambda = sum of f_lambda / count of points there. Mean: 19.2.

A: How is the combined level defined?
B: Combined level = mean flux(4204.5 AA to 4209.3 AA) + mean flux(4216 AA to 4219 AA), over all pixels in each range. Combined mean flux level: 50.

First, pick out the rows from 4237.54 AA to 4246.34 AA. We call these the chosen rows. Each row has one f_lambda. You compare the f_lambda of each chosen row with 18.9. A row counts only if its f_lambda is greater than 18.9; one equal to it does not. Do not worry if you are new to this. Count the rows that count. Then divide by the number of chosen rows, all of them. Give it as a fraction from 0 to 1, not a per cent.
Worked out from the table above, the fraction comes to 1.00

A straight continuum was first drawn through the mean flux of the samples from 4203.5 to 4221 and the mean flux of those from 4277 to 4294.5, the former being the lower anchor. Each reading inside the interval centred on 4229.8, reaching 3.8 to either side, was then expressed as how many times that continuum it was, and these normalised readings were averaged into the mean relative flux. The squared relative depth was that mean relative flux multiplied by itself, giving 0.4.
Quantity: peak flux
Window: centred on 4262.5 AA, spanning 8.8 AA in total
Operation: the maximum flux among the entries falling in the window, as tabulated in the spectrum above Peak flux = 30.5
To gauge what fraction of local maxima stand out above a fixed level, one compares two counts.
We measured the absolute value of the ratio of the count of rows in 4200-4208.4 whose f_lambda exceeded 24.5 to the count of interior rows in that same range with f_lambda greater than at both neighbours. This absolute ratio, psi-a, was 4.0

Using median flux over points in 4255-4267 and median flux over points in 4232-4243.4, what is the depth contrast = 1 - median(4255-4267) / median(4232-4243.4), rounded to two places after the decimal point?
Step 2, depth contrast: -0.18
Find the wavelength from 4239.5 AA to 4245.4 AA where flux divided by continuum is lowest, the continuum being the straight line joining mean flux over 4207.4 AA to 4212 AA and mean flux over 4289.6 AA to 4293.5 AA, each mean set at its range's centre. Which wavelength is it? 4240.96 AA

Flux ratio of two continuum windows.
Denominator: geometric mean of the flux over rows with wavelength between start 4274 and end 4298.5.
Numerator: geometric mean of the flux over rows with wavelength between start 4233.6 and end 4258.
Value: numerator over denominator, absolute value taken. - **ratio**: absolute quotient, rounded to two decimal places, 1.05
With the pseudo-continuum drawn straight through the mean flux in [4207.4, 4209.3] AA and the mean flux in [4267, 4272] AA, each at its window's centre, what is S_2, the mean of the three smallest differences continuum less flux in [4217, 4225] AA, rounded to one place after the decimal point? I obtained -2.6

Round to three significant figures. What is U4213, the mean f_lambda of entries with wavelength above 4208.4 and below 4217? 25.0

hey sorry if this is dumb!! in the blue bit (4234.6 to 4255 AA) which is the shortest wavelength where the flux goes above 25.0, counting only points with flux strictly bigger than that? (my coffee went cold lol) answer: 4241.94 AA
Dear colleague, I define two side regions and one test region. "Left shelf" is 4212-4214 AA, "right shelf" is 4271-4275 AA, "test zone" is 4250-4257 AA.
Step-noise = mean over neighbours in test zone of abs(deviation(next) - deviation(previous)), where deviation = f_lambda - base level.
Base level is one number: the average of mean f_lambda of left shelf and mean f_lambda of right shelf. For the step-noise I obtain 5.2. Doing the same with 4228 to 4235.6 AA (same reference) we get 2.9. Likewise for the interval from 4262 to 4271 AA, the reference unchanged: 2.7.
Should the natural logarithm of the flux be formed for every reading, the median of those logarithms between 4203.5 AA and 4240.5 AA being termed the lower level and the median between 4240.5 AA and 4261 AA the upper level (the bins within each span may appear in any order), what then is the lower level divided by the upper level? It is 0.99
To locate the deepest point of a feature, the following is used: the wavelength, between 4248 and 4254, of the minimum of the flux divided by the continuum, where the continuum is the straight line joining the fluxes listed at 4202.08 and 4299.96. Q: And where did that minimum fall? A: 4253.68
